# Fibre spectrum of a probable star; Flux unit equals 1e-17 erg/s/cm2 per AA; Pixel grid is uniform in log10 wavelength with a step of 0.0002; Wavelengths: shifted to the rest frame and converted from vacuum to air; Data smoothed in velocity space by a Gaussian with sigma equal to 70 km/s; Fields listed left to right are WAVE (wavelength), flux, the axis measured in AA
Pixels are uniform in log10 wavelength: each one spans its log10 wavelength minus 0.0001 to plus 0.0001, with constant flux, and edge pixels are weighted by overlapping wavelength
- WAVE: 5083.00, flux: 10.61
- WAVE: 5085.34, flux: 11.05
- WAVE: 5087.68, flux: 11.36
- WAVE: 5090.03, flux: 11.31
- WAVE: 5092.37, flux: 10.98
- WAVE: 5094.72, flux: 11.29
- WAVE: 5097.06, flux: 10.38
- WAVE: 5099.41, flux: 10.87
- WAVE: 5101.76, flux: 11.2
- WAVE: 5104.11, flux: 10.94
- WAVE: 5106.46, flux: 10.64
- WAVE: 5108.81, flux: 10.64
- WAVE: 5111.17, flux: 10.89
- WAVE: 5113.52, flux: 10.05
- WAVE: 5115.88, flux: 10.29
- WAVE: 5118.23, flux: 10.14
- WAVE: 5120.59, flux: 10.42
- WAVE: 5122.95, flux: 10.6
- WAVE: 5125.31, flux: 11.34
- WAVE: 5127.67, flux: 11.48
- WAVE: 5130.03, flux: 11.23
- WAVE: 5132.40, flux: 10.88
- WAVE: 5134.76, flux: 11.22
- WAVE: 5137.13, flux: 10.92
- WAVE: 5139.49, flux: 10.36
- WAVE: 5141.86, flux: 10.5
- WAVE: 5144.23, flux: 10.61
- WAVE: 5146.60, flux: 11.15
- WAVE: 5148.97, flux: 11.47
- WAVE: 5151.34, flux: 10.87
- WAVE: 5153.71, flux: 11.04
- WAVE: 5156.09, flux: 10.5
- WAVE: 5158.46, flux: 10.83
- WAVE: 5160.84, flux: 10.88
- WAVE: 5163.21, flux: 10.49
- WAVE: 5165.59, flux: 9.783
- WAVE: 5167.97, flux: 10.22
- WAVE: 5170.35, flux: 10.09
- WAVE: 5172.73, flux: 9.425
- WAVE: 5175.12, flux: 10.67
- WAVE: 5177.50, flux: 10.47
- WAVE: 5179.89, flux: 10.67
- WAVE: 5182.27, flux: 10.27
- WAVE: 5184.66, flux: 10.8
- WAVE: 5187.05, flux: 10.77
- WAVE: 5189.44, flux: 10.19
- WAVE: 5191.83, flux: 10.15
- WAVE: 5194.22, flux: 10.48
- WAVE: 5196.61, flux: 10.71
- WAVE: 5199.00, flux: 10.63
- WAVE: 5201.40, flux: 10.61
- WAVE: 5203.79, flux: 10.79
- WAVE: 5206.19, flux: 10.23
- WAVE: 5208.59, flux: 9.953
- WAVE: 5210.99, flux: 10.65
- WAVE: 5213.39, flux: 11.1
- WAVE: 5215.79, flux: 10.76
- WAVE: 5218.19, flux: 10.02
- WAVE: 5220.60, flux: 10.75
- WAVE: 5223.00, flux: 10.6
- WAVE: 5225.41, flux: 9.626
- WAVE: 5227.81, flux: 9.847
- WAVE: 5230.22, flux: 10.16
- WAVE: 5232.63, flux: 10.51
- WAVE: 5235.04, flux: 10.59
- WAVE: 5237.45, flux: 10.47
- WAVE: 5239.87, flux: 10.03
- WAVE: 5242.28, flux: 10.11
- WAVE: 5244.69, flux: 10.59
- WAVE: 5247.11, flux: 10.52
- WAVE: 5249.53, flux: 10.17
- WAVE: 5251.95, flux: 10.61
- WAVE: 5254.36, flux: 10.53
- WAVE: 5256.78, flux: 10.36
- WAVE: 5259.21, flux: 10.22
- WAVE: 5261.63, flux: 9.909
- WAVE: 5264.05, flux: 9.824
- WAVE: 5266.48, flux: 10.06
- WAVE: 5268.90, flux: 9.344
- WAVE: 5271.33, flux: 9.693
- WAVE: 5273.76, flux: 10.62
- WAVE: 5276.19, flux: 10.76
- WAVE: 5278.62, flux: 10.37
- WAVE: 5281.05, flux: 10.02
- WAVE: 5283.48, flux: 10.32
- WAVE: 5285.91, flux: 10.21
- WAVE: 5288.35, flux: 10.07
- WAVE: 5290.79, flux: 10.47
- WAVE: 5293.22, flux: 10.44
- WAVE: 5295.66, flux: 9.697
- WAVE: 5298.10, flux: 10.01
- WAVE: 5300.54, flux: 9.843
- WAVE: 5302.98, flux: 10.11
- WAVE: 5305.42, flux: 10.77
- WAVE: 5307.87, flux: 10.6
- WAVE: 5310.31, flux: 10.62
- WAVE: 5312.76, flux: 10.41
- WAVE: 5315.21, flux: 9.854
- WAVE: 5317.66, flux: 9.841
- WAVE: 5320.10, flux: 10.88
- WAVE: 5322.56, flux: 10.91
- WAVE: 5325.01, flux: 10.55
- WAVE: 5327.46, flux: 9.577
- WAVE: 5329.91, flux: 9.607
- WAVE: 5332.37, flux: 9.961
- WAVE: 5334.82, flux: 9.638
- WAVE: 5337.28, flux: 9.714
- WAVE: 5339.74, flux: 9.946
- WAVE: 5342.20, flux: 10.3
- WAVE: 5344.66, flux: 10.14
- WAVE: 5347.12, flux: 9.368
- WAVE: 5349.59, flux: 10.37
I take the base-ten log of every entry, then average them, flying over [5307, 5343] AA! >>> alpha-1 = 1.006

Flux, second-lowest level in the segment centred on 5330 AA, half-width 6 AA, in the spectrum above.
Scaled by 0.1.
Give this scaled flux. 0.961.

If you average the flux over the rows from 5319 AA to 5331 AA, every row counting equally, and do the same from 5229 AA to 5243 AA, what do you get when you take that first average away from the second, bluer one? 0.0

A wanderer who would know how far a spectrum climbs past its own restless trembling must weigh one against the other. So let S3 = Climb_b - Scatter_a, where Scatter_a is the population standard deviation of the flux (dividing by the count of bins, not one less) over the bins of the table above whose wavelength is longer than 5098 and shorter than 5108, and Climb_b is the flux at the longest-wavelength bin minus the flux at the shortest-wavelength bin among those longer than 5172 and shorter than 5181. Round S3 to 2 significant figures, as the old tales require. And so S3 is 1.0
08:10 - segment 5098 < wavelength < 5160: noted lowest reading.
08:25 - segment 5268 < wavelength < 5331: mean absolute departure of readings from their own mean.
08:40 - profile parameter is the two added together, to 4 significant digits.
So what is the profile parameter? 10.43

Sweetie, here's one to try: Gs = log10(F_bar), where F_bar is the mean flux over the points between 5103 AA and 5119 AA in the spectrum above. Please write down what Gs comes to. 1.02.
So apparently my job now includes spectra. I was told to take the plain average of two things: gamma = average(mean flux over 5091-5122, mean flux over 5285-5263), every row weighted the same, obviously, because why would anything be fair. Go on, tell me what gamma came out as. 10.4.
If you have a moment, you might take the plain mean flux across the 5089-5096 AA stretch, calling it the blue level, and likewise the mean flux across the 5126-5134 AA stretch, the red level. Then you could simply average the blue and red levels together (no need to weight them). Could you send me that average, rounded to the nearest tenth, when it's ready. 11.2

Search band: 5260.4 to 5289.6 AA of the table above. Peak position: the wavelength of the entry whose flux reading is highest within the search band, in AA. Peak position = 5276.19 AA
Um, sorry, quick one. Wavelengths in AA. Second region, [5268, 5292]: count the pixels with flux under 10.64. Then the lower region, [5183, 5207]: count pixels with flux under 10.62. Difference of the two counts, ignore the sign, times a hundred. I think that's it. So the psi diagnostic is 400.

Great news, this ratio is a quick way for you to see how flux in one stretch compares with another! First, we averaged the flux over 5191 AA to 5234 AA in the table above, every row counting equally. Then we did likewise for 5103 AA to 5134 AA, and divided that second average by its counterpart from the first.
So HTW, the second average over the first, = 1.03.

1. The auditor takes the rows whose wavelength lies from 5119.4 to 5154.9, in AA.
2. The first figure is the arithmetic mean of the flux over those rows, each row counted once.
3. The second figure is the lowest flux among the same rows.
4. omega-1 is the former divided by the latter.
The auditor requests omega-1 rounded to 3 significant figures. 1.06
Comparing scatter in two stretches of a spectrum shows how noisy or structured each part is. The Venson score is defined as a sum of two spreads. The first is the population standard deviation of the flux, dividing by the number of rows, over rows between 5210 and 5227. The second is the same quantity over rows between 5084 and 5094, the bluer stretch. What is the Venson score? 0.63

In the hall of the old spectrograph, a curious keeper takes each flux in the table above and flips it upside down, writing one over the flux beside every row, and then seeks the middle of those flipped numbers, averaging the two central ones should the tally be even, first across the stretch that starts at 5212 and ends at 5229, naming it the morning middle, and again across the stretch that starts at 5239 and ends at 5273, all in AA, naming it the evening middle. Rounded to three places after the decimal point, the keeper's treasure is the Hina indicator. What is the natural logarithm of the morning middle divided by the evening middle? -0.044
